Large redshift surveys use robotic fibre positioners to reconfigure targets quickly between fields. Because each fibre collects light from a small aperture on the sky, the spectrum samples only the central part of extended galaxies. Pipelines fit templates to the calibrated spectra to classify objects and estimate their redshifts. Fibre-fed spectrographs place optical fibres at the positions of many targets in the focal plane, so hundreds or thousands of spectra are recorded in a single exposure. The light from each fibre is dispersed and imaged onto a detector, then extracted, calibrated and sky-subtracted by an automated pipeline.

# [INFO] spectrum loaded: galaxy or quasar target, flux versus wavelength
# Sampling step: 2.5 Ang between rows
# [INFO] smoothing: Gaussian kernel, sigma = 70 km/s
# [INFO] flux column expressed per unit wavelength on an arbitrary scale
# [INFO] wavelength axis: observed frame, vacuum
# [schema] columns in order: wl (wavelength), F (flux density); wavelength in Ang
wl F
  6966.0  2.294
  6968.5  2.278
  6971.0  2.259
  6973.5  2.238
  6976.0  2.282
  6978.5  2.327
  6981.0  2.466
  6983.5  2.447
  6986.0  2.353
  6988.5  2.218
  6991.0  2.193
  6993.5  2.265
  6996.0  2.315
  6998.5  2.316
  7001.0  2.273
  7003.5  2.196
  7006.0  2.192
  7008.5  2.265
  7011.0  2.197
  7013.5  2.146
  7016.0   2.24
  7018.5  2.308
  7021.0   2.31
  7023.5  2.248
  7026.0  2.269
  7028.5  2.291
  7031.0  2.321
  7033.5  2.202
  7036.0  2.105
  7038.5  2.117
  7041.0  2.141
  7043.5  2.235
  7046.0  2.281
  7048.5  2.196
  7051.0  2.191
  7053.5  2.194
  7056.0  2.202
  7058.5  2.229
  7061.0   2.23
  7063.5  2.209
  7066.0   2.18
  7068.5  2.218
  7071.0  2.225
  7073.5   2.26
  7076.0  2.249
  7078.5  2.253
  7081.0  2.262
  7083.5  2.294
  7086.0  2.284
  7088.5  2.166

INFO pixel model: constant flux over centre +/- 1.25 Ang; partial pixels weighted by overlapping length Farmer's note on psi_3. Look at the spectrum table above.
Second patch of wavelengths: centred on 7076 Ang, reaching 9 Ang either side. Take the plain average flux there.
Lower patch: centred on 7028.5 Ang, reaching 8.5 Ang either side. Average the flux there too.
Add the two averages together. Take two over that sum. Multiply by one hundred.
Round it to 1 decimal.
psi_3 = 44.4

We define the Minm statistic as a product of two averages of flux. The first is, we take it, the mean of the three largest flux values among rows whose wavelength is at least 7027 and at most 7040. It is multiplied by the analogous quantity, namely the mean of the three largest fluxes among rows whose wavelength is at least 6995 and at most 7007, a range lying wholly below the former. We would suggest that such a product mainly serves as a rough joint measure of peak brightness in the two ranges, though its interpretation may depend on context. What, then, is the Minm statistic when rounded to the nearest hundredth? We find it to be 5.23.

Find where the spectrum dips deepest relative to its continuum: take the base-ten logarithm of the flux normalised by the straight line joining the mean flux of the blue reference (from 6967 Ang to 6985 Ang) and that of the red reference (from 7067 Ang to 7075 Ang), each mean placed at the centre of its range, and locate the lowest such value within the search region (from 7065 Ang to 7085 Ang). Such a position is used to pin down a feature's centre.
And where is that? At 7066.0 Ang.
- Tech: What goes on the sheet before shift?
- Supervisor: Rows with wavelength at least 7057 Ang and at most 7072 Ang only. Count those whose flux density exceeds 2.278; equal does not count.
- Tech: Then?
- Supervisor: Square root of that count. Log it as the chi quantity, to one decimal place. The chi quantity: 0.0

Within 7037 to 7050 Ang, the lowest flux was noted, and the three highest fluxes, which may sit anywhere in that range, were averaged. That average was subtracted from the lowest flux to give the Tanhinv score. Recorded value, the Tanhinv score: -0.12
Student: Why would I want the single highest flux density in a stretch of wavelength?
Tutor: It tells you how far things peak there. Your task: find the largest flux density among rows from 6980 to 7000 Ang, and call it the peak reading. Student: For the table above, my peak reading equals 2.466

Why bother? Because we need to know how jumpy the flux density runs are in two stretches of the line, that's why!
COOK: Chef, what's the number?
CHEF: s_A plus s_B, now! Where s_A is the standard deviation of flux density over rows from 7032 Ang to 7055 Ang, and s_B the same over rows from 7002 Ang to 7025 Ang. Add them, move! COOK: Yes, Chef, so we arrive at 0.11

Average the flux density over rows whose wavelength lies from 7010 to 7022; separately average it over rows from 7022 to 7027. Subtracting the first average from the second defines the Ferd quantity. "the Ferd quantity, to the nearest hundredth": 0.02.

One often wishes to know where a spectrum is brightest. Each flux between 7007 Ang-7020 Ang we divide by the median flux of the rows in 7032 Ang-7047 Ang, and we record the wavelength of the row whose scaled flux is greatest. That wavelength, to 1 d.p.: 7018.5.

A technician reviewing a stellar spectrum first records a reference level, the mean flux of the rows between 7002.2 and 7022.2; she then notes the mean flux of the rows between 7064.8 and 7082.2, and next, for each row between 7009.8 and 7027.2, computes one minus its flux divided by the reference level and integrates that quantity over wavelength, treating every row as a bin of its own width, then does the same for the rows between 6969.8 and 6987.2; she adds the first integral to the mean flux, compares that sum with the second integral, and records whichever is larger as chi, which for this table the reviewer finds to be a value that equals 2.13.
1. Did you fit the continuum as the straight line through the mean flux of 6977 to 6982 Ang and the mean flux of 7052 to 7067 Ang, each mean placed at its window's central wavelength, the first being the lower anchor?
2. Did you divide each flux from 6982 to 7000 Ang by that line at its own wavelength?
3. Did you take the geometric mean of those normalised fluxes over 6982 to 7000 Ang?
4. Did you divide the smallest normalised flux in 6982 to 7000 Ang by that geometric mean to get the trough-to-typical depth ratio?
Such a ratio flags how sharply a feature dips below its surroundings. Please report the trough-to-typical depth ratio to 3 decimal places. 0.954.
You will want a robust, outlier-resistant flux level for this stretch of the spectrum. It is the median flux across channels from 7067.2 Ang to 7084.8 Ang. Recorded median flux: 2.25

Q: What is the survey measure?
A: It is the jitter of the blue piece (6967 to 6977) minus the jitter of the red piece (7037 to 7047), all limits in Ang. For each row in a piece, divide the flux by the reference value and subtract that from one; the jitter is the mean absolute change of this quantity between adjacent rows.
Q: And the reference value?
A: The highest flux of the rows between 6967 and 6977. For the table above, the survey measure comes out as -0.012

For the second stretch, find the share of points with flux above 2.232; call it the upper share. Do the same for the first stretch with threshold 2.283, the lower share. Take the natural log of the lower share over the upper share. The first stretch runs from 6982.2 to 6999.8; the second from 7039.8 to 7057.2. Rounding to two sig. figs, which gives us 0.69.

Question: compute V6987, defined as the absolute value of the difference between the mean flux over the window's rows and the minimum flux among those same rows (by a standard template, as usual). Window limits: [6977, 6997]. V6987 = 0.13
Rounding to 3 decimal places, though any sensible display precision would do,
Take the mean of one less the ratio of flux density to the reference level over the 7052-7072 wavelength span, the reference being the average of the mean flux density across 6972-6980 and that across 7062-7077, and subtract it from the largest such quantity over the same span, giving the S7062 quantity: 0.014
